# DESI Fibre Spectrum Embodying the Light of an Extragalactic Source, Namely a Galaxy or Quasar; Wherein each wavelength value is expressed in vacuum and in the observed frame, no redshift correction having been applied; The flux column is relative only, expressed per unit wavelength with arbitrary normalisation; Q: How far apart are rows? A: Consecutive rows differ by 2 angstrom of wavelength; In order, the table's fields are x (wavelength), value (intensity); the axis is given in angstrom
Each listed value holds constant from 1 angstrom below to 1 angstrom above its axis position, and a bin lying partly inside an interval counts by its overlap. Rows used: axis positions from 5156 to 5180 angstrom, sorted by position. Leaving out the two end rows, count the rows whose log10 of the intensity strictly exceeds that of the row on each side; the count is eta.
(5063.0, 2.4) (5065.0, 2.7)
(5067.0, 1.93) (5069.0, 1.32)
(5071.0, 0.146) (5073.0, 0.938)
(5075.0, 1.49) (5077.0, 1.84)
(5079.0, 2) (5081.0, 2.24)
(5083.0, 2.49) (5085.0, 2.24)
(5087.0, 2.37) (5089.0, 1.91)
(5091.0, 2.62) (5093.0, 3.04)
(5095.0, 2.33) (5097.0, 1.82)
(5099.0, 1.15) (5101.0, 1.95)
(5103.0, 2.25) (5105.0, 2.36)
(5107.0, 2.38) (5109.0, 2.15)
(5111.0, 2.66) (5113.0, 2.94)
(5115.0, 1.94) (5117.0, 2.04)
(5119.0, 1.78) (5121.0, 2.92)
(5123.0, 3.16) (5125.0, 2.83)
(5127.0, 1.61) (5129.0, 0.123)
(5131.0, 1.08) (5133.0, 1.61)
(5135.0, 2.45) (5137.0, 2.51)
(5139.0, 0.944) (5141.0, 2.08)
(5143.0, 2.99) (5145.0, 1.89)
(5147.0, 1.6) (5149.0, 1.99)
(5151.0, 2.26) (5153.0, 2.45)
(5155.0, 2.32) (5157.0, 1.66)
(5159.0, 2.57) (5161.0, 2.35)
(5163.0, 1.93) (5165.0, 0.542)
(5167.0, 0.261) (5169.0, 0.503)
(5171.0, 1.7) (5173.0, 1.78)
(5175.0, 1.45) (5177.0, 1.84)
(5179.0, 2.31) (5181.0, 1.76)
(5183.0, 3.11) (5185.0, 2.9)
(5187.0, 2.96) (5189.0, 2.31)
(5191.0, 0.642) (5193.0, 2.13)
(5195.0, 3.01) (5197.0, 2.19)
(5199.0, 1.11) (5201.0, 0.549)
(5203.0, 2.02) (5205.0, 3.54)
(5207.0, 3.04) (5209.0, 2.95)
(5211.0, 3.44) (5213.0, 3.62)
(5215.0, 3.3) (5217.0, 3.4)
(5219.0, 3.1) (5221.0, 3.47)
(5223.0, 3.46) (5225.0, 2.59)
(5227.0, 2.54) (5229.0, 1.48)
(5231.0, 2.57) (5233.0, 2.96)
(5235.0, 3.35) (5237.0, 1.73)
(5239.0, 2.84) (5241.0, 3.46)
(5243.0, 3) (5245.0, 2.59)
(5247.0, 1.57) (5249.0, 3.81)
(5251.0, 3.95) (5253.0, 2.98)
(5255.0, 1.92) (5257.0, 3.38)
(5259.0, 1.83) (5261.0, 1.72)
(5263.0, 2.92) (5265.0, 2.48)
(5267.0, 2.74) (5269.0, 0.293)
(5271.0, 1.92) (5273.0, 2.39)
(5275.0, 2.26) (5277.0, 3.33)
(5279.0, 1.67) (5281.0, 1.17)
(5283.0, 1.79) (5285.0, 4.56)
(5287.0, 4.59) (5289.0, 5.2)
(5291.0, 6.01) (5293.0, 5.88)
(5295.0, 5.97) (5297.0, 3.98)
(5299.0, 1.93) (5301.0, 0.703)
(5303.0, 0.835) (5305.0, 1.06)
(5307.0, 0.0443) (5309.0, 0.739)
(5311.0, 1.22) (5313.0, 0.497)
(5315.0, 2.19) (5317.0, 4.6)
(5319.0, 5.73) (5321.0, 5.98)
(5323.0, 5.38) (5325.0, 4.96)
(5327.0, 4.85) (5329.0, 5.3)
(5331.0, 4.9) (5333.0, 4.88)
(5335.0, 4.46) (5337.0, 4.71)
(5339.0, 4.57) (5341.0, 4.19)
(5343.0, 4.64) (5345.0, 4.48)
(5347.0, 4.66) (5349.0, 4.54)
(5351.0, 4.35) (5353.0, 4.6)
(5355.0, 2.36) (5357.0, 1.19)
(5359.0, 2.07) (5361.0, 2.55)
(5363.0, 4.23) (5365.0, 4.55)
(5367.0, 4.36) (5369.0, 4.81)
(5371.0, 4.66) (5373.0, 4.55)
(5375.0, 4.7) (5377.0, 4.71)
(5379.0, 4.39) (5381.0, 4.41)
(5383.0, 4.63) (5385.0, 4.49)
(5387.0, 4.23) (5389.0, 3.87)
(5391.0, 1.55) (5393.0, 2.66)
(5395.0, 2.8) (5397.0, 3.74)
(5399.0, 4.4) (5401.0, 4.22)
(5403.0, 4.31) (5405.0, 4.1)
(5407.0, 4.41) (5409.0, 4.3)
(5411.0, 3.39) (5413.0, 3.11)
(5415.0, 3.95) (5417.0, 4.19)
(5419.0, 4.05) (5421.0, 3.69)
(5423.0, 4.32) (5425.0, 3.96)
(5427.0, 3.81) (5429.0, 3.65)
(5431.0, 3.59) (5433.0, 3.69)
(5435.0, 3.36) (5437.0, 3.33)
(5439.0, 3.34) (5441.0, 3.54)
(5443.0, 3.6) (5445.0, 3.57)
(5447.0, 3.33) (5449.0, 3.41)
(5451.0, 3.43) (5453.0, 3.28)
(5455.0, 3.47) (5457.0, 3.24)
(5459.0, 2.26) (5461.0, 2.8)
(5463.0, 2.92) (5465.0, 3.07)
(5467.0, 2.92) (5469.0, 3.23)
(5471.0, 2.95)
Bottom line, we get 2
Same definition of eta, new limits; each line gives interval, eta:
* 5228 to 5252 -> 2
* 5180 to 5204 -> 3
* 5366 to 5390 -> 3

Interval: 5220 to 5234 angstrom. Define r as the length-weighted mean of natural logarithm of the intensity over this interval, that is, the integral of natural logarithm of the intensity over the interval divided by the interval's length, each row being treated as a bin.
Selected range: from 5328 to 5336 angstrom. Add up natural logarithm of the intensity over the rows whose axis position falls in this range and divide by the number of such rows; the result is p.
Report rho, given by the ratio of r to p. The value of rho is 0.6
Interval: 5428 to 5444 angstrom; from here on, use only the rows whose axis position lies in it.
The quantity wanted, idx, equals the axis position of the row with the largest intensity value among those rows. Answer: 5433.0 angstrom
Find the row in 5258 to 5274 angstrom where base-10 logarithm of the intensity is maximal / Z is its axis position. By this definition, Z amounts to 5263.0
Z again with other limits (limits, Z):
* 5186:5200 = 5195.0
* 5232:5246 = 5241.0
